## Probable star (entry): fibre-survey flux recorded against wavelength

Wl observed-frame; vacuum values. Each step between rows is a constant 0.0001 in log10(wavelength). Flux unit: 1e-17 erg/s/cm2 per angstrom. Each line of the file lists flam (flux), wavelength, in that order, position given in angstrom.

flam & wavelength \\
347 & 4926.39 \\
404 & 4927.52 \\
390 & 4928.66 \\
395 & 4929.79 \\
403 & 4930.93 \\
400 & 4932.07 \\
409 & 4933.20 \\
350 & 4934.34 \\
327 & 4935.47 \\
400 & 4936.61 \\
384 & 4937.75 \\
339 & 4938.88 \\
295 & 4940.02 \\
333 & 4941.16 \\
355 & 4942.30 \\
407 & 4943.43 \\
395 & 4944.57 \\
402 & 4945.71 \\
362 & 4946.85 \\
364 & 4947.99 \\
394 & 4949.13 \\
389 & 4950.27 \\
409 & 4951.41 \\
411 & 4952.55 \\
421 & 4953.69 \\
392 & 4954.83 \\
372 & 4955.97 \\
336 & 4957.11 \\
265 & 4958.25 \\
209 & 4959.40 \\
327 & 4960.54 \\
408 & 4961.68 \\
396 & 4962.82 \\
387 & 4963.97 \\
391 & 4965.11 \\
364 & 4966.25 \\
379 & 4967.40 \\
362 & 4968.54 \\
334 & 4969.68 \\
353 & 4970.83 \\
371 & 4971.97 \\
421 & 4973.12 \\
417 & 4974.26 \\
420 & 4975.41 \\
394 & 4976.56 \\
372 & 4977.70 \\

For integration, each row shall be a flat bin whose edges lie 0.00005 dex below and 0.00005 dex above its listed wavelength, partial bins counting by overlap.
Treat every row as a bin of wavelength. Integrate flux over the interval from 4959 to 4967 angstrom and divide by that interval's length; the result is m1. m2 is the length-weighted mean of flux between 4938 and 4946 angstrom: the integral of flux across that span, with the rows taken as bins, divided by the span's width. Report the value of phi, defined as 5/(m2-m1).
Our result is 2.1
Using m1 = 358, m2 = 361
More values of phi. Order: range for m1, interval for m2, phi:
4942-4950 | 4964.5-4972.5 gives -0.3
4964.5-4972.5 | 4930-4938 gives 0.3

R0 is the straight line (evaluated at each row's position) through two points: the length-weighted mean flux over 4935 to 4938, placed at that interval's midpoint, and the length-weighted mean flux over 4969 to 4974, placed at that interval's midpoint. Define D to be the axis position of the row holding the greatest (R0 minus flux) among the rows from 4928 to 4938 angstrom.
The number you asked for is 4935.47 angstrom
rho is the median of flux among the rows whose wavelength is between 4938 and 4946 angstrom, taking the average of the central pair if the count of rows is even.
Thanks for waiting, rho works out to 355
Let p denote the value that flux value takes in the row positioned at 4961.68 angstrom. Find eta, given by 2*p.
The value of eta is 816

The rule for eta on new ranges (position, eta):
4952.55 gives 822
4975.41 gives 840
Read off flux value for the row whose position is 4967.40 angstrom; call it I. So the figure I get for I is 379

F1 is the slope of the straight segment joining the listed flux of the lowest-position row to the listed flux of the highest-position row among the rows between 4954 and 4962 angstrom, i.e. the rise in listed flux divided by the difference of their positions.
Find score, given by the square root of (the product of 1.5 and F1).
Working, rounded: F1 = 2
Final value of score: 1.9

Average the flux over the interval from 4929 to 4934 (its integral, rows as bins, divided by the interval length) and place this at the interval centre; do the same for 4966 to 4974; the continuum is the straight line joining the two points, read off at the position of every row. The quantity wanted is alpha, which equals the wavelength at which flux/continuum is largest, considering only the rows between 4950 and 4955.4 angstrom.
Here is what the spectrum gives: 4953.69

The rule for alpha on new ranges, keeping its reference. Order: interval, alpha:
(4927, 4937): 4933.20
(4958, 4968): 4961.68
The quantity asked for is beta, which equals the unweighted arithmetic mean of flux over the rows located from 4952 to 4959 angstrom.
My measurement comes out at 366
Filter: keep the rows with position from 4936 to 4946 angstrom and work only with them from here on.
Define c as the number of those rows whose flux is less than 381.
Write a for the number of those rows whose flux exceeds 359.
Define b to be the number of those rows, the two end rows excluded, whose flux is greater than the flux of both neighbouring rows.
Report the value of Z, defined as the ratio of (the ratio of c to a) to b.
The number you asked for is 0.80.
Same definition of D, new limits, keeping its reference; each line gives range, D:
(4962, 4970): 4969.68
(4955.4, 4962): 4959.40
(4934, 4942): 4940.02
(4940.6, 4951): 4941.16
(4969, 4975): 4969.68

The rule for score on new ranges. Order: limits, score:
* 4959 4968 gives 5.6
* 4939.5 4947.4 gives 3.8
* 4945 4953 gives 1.4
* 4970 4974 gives 6.7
